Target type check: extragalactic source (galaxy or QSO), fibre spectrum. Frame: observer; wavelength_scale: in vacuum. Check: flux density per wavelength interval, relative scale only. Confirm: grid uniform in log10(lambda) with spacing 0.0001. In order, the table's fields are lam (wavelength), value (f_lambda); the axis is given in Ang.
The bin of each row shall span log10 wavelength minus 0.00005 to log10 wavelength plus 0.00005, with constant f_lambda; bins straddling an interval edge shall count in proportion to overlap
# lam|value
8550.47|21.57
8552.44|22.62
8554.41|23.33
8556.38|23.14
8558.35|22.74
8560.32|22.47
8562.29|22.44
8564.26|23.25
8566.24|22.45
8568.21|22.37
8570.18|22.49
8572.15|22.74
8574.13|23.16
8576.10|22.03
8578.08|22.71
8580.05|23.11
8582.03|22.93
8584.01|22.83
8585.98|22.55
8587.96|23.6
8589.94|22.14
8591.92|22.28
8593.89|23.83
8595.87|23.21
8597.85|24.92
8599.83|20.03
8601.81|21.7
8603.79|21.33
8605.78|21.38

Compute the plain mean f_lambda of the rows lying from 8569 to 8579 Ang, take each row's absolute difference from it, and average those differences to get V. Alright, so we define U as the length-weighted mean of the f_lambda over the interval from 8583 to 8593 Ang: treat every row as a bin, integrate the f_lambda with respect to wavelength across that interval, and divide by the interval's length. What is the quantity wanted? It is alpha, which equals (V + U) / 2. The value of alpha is 11.5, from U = 22.70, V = 0.29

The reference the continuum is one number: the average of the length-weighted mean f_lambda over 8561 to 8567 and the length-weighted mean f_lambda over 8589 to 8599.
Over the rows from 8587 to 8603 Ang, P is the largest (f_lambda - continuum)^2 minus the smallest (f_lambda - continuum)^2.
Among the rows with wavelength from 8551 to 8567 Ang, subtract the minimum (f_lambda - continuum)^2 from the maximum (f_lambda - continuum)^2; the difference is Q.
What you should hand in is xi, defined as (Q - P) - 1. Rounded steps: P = 8.6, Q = 0.2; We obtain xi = -9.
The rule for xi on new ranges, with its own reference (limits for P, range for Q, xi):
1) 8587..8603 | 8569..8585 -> -9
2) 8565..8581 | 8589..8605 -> 7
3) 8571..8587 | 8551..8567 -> -2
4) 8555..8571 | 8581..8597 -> -1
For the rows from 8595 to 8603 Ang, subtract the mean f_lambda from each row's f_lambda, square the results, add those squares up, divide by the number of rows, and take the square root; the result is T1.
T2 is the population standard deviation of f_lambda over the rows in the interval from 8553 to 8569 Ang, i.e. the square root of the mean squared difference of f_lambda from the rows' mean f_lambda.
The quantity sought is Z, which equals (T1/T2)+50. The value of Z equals 54.8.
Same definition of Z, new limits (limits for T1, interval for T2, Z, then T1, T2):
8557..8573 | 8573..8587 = 50.8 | 0.27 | 0.358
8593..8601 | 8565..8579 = 55.6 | 1.82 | 0.327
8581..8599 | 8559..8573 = 52.9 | 0.82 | 0.286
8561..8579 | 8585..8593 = 50.6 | 0.37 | 0.572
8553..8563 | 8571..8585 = 51.0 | 0.36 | 0.348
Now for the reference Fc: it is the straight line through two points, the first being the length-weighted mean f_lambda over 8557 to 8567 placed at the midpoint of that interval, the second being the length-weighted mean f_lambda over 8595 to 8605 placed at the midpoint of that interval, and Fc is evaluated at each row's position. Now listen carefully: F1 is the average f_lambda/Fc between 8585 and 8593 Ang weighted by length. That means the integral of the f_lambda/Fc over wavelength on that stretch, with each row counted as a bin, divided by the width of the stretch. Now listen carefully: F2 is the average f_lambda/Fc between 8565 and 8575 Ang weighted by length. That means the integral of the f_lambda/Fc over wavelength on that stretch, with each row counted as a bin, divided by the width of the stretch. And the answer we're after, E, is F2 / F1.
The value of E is 0.99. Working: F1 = 1.015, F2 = 1.00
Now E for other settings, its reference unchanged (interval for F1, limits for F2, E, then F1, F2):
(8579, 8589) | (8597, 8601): 0.98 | 1.027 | 1.01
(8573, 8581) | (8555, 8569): 0.99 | 1.011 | 1.00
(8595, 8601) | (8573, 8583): 0.99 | 1.021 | 1.01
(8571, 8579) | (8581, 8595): 1.02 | 1.006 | 1.02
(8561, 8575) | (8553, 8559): 1.01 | 1.004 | 1.01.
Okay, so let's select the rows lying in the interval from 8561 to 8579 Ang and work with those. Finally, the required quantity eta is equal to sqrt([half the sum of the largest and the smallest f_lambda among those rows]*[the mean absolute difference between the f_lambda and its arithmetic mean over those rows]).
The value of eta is 2.61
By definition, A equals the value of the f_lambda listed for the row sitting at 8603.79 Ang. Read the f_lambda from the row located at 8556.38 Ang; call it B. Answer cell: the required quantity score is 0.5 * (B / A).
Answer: 0.542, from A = 21.33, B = 23.14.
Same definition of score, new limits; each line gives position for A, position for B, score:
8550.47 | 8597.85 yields 0.578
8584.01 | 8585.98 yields 0.494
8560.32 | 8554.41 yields 0.519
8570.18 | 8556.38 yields 0.514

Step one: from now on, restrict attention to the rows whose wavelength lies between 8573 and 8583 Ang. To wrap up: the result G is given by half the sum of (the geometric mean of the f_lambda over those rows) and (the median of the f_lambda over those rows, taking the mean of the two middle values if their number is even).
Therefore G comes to 22.9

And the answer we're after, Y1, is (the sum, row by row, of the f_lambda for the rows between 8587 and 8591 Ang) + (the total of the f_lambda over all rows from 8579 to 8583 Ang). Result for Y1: 91.8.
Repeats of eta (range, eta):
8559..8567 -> 2.61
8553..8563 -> 2.74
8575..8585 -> 2.52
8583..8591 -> 3.15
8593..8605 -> 5.77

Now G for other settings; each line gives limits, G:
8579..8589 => 23.0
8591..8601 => 23.0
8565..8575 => 22.6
